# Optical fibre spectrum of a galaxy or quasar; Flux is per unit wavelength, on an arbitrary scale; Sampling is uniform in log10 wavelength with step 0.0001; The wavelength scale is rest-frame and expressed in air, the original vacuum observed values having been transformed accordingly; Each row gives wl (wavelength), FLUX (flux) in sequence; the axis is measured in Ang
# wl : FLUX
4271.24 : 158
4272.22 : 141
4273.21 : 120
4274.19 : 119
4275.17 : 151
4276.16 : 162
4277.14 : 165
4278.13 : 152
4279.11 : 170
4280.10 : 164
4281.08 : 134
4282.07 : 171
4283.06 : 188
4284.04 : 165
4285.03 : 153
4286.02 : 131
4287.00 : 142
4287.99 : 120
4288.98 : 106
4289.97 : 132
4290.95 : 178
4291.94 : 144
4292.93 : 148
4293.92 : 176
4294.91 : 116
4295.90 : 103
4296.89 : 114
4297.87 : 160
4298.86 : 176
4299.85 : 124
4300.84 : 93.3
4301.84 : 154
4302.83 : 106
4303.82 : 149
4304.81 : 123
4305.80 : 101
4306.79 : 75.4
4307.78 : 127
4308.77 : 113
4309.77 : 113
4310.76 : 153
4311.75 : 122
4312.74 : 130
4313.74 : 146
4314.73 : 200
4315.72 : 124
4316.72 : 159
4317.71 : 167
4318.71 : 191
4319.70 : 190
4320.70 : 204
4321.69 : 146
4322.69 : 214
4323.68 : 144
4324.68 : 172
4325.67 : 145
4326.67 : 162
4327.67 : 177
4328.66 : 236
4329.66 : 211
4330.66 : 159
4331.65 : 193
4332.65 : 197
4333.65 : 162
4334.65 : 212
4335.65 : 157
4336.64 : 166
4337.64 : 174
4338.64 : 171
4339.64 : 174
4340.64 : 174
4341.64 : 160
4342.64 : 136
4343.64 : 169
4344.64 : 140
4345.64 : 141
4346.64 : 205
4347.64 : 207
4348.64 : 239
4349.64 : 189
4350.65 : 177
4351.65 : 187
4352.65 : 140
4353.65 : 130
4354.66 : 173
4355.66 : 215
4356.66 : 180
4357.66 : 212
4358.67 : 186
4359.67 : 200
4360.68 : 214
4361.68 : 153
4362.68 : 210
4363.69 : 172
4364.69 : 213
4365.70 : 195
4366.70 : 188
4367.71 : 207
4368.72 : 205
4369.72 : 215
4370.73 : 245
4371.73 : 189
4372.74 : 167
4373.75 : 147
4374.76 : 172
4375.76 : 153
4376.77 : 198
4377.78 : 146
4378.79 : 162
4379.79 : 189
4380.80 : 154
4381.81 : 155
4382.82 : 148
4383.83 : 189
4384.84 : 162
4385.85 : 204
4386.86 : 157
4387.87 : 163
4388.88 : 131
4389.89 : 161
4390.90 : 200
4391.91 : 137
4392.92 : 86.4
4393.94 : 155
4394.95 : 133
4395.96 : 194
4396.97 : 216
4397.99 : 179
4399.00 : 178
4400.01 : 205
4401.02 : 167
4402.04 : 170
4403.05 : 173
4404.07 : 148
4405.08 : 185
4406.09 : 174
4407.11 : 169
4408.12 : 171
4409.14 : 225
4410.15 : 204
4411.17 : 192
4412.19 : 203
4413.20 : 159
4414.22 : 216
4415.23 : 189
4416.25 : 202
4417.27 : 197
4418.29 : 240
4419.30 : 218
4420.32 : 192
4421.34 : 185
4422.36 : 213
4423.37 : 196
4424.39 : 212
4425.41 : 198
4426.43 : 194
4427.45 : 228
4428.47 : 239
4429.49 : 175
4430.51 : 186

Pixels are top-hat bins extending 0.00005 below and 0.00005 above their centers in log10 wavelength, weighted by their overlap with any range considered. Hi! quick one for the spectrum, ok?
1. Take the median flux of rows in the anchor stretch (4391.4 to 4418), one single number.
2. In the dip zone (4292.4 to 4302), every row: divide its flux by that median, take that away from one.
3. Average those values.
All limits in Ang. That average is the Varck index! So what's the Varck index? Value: 0.24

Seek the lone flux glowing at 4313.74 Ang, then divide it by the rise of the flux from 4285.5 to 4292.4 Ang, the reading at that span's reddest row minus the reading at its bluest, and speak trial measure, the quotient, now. 11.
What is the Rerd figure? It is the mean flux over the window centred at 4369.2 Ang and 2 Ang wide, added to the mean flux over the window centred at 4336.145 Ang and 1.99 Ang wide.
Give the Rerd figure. 372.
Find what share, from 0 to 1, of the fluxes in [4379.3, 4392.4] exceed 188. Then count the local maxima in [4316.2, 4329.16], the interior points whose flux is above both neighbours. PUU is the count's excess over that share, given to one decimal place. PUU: 3.7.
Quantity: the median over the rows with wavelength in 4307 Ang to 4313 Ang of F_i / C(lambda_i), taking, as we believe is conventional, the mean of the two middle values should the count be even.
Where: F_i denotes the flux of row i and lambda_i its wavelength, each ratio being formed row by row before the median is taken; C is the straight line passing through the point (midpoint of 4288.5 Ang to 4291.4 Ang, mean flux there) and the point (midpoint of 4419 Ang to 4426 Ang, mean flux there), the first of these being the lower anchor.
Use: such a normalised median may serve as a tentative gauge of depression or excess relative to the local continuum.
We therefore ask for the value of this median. 0.84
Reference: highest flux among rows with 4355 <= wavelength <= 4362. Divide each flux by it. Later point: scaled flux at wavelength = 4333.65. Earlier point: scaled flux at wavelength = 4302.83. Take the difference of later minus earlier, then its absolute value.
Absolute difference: 0.26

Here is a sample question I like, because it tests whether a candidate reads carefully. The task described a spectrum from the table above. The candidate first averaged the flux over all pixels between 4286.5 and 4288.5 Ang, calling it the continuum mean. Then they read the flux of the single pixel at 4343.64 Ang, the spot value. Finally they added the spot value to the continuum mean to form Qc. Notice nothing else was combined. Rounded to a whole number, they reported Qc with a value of 300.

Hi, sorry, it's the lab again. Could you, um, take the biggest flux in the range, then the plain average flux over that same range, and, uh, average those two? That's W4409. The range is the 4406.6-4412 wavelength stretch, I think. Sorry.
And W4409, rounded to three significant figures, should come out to 209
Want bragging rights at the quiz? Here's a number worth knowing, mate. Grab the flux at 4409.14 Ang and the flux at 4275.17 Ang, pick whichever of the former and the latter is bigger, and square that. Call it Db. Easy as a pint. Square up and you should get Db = 50625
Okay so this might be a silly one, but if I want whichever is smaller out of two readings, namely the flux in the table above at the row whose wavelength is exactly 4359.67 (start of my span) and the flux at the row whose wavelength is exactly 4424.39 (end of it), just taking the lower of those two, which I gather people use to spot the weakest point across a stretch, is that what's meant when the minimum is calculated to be 200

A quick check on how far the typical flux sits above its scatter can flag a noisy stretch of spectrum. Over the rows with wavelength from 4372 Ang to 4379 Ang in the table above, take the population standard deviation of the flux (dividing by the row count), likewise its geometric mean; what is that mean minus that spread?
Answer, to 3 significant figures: 146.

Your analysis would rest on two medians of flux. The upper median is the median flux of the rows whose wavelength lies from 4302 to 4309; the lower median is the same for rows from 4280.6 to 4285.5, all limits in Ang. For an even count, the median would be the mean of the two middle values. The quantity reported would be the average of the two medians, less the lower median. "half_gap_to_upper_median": -26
